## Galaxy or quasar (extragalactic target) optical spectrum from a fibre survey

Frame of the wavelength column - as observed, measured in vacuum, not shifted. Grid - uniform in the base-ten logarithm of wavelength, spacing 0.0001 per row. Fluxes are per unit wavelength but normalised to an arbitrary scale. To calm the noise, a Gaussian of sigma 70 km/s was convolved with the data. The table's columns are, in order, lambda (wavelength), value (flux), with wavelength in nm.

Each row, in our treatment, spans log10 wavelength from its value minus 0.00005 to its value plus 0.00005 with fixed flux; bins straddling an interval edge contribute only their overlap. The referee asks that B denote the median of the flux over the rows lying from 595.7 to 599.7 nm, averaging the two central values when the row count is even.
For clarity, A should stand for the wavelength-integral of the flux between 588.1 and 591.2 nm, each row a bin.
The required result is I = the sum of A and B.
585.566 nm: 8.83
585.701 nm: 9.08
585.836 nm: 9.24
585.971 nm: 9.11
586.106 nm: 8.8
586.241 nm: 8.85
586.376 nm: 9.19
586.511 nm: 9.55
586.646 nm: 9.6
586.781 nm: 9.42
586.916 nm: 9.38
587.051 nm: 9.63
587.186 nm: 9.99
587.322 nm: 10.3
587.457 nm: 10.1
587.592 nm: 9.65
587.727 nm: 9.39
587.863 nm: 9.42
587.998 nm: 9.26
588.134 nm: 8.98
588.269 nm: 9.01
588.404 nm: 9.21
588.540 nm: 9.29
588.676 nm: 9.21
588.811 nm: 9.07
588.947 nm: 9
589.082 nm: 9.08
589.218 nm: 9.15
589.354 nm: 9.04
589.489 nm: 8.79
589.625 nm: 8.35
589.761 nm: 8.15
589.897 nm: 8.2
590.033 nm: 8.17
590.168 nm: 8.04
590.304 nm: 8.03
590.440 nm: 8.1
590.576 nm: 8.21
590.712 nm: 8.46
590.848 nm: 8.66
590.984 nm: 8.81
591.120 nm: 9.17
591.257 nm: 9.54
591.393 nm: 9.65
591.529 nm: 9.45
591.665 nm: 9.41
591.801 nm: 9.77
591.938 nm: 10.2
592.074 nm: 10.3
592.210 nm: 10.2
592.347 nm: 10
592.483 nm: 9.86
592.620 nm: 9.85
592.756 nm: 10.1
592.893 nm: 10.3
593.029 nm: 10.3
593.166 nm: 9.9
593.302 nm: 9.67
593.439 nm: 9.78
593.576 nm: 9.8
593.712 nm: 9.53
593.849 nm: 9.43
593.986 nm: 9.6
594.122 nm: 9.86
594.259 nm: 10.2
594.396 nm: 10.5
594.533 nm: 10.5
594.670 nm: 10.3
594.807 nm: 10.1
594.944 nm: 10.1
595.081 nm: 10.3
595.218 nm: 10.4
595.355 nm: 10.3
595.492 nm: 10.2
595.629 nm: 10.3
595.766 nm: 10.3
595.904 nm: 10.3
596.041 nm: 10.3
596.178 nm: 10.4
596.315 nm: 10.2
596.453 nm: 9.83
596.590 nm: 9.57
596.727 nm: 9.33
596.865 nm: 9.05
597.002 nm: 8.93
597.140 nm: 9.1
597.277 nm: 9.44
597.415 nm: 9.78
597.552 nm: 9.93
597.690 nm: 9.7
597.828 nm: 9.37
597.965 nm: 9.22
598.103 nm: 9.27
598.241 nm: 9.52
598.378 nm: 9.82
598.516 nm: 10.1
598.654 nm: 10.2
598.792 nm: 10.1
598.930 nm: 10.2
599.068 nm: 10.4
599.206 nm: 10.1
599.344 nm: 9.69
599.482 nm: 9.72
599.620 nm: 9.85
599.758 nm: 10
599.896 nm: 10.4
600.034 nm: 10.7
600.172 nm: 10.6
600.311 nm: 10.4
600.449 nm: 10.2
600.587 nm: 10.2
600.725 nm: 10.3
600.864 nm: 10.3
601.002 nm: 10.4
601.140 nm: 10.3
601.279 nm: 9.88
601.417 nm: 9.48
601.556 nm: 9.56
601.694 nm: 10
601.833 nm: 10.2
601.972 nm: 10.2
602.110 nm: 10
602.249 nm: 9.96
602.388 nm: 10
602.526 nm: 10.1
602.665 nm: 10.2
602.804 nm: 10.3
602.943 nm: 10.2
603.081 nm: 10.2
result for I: 37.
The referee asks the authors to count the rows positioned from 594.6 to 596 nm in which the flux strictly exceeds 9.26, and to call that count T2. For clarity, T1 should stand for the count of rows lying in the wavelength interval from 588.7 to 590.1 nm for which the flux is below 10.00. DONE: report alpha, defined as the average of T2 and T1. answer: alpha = 10.0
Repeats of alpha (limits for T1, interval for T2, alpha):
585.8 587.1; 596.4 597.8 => 8.5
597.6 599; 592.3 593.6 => 8.0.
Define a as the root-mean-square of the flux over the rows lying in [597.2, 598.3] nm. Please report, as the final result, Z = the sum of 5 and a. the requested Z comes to 14.5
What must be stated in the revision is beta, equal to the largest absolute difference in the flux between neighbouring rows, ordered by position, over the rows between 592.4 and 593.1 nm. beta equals 0.25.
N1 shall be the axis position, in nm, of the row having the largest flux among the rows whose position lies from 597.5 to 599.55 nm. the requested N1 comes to 599.068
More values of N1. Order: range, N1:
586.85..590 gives 587.322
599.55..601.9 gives 600.034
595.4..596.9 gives 596.178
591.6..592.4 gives 592.074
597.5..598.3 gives 597.552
